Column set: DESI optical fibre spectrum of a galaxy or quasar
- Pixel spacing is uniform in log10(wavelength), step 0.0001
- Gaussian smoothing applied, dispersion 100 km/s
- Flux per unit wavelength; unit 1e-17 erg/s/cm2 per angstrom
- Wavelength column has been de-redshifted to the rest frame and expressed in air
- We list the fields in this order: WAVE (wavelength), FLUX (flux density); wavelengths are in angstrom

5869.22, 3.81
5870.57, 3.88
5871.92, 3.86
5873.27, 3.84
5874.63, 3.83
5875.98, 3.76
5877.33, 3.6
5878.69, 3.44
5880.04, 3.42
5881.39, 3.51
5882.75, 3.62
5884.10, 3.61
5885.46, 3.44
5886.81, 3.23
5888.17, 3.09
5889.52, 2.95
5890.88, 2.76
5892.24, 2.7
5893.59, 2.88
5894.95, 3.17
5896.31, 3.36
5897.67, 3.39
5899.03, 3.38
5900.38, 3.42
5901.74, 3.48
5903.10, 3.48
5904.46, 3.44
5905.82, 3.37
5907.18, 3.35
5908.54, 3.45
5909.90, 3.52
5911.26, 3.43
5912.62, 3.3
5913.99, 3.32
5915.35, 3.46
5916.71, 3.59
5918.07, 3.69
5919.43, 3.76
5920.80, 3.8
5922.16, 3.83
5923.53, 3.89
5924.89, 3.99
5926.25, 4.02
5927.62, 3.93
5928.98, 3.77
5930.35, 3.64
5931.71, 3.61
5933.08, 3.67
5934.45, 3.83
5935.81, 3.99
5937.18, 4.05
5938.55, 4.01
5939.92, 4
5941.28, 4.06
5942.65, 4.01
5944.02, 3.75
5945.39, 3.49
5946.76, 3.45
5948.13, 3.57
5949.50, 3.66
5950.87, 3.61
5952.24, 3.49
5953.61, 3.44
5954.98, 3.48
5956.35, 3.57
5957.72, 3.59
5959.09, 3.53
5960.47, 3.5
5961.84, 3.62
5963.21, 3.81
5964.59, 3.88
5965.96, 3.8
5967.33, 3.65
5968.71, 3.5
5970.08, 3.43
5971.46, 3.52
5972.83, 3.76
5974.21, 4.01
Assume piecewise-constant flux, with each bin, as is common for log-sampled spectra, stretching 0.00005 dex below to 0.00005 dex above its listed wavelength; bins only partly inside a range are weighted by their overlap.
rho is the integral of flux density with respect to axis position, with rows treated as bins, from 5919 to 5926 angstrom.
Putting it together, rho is 27.1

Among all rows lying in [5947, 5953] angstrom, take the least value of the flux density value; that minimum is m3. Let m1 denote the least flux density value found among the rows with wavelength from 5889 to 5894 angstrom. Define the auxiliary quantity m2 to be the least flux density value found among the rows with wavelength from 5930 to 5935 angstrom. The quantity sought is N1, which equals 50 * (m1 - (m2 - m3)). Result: 129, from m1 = 2.7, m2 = 3.61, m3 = 3.49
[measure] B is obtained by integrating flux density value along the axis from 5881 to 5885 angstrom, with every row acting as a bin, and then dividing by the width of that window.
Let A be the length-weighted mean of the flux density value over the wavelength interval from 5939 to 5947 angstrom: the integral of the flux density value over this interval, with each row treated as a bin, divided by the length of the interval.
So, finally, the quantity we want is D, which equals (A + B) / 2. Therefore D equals 3.70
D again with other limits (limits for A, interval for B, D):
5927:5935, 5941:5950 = 3.72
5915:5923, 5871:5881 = 3.69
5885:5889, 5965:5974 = 3.44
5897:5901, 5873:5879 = 3.55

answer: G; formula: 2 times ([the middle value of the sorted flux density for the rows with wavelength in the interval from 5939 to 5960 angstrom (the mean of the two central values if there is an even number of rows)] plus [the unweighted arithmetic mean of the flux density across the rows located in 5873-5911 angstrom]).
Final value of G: 13.9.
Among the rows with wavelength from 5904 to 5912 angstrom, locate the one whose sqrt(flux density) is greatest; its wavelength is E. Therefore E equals 5909.90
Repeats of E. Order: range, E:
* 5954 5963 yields 5961.84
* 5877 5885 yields 5882.75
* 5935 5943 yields 5941.28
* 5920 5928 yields 5926.25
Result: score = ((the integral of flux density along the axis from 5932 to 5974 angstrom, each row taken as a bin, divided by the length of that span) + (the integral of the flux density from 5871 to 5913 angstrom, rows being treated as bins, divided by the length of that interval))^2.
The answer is 50.2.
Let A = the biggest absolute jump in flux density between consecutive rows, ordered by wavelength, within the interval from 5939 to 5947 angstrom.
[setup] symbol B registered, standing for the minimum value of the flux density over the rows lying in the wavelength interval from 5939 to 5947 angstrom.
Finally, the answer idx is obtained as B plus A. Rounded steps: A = 0.26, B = 3.45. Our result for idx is 3.71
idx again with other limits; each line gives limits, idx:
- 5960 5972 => 3.62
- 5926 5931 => 3.80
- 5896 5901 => 3.40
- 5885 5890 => 3.16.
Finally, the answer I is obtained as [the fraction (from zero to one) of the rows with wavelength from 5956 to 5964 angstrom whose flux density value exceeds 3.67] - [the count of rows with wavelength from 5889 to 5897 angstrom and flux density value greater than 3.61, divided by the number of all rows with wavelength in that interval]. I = 0.2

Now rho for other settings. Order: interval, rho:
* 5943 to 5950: 25.2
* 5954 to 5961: 24.7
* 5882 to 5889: 23.7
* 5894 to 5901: 23.3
